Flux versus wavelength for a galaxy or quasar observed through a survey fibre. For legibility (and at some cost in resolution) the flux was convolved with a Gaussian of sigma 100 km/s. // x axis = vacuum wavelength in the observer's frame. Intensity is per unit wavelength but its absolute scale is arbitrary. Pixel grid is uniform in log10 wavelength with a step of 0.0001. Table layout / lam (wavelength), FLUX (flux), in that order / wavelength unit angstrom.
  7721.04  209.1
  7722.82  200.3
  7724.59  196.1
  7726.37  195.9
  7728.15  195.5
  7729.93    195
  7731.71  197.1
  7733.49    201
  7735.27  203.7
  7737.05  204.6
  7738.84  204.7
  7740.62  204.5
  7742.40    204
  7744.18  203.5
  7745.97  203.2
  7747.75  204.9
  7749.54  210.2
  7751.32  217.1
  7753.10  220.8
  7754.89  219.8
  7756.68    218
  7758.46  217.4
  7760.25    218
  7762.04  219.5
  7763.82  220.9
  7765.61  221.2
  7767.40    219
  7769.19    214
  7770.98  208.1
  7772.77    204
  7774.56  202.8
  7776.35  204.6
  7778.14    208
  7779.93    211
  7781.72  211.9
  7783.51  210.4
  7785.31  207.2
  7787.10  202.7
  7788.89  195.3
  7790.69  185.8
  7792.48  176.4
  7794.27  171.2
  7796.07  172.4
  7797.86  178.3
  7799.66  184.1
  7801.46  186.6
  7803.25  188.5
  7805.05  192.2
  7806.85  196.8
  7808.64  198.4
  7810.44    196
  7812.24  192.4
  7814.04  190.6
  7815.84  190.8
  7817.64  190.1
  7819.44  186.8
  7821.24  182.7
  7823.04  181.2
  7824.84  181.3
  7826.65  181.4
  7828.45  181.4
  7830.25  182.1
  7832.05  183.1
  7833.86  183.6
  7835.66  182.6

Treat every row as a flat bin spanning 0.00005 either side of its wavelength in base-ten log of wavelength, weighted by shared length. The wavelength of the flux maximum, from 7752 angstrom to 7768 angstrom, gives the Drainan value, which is 7765.61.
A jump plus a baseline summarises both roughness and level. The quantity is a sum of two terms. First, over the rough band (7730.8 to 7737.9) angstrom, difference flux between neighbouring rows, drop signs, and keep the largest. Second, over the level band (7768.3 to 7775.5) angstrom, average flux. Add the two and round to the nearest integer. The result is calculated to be 211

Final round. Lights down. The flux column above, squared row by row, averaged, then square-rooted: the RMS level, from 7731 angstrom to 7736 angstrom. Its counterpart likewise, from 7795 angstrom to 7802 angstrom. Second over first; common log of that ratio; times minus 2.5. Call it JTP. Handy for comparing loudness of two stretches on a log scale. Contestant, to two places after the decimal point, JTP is 0.12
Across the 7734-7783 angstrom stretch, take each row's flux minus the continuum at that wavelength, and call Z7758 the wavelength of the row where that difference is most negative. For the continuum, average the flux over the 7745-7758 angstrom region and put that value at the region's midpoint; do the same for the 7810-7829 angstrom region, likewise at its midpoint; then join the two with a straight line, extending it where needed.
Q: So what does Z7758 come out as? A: 7735.27 angstrom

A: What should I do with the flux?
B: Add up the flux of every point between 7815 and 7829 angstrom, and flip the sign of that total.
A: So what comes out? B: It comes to -1476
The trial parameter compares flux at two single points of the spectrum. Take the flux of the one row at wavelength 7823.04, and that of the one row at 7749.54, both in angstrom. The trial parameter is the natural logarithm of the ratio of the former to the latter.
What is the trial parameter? -0.15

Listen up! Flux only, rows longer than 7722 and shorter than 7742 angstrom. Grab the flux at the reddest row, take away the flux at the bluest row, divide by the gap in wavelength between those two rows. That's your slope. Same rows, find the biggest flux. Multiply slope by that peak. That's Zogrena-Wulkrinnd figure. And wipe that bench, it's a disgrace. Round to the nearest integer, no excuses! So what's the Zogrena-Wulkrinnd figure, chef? 48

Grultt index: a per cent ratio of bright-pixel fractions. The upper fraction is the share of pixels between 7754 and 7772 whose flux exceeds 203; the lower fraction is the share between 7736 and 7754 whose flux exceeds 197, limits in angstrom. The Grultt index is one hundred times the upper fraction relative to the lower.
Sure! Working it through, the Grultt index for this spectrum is 100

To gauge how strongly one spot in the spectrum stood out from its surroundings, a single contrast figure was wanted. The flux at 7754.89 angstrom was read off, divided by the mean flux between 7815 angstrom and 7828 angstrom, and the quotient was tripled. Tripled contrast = 3.57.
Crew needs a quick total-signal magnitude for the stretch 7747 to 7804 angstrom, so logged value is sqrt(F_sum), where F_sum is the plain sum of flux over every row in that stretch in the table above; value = 81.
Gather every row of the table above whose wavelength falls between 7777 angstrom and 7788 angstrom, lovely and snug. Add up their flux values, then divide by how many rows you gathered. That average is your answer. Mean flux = 209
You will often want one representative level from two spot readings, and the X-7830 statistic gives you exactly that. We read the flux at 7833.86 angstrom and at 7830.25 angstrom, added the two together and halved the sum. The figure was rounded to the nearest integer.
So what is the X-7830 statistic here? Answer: 183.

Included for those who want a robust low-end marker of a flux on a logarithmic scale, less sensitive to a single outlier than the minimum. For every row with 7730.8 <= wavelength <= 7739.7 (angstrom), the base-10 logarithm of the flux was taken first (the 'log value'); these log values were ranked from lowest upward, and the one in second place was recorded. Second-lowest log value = 2.30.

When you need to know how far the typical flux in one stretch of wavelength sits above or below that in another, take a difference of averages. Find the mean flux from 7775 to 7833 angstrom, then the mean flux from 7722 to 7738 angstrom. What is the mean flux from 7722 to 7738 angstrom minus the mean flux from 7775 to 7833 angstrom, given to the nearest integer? 8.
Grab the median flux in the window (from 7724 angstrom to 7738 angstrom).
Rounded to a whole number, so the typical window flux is 197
